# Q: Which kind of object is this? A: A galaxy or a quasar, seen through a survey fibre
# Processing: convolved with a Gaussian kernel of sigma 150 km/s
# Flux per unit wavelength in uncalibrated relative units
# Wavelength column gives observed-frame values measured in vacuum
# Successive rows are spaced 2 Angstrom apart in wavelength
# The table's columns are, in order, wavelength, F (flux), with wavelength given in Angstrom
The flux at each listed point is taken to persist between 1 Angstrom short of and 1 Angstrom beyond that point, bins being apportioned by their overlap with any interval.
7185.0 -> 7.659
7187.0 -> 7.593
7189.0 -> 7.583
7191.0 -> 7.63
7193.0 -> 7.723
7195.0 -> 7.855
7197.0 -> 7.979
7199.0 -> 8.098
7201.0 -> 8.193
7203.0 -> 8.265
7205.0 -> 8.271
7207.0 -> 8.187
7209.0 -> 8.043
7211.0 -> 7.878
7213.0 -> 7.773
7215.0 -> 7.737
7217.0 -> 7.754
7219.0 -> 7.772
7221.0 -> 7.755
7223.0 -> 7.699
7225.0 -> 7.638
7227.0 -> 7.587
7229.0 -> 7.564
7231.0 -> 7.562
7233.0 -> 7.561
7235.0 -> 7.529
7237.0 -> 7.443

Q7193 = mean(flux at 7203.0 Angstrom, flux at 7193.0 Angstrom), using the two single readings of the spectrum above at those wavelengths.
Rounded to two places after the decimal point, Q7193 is 7.99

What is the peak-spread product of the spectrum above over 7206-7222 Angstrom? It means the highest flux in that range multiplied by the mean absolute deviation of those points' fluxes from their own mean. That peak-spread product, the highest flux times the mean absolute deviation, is 1.07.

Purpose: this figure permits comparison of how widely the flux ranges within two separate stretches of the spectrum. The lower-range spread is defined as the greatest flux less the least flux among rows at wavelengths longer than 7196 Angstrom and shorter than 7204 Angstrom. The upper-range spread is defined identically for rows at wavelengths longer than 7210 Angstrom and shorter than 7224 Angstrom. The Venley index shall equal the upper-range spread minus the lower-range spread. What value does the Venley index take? -0.107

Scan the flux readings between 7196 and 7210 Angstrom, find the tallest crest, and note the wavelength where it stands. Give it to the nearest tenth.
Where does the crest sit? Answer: 7205.0 Angstrom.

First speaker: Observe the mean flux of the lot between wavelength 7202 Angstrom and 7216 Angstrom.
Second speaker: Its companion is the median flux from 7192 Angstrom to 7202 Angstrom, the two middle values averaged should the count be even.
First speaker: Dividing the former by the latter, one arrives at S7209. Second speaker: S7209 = 1.01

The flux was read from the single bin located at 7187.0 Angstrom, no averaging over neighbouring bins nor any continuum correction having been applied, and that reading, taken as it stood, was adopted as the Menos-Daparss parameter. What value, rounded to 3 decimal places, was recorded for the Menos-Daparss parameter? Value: 7.593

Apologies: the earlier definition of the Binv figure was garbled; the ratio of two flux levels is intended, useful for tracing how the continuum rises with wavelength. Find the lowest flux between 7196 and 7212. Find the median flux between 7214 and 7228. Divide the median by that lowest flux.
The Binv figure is 0.98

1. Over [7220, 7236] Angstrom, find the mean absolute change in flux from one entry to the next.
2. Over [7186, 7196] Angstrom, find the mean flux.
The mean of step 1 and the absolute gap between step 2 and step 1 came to 3.84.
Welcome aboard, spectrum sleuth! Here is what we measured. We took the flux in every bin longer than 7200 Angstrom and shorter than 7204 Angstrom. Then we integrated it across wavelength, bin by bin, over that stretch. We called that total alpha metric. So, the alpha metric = 33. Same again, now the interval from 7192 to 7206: 113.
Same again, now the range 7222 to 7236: 106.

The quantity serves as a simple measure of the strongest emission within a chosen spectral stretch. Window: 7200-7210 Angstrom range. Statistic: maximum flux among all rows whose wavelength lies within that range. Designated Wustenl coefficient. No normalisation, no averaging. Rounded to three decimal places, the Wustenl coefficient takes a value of 8.271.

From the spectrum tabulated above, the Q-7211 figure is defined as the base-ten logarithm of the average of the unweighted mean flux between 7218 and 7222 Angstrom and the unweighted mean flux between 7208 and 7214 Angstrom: 0.894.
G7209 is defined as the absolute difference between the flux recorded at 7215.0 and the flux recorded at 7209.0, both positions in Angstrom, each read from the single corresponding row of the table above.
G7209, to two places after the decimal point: 0.31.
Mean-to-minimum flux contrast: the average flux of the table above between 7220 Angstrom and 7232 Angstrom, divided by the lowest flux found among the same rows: 1.010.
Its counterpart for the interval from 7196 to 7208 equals 1.023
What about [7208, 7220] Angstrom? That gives 1.012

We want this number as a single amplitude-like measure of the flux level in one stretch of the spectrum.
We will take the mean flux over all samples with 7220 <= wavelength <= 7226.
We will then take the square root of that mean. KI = 2.77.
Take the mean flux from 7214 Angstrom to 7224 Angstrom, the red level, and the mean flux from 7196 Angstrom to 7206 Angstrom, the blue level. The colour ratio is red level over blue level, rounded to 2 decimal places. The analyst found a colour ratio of 0.95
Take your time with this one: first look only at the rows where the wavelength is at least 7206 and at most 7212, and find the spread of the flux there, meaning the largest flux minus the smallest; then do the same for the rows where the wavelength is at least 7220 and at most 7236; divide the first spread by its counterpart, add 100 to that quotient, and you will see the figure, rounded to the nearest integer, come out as 101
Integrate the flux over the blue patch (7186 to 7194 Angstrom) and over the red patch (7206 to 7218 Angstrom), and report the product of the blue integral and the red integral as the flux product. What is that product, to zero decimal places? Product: 5785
